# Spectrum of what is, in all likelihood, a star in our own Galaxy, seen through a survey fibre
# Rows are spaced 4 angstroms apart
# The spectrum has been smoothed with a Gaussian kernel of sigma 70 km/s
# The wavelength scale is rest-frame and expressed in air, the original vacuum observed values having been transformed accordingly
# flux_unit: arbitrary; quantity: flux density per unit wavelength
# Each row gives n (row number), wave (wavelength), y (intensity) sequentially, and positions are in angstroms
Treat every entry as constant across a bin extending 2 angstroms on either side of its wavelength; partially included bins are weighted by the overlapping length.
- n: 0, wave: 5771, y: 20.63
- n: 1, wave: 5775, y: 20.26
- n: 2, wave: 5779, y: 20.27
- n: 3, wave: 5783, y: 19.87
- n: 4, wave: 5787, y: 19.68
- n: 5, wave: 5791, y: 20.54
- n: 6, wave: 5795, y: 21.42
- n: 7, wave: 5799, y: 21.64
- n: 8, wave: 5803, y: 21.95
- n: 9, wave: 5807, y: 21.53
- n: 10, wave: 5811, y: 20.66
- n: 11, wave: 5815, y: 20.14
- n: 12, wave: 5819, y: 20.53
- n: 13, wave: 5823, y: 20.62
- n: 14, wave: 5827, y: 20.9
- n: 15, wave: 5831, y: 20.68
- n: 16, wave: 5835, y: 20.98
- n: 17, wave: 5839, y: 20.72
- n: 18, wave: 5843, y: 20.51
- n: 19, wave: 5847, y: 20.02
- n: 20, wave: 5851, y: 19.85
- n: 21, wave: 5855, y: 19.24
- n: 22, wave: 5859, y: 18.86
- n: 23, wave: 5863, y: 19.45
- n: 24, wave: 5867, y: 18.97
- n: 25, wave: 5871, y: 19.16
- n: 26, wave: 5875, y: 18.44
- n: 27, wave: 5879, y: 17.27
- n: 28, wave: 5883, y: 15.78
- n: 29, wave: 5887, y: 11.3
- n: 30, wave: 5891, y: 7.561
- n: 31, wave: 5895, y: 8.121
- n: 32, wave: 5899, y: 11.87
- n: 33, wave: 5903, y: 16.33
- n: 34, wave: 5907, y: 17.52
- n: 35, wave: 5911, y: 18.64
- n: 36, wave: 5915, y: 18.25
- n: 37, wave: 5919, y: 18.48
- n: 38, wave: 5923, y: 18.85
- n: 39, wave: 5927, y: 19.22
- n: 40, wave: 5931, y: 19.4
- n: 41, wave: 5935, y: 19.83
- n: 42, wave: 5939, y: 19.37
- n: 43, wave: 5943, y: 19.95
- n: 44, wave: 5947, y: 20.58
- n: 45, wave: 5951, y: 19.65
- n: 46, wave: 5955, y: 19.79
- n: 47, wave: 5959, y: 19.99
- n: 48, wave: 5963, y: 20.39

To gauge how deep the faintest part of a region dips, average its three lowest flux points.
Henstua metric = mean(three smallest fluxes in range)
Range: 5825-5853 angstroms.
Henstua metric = 20.1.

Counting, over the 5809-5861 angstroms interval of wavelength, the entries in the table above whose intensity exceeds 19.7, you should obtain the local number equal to 11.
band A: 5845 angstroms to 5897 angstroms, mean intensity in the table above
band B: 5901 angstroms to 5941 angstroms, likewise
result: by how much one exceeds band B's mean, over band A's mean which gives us -1.1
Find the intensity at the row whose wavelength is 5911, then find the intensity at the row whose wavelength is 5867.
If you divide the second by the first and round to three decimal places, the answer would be 1.018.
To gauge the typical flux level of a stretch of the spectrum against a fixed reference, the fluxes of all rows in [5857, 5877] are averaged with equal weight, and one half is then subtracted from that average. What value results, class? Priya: 18.5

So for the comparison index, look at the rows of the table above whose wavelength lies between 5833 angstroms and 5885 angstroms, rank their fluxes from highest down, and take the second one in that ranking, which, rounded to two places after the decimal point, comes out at 20.72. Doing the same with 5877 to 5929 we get 18.85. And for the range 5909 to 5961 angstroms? 19.99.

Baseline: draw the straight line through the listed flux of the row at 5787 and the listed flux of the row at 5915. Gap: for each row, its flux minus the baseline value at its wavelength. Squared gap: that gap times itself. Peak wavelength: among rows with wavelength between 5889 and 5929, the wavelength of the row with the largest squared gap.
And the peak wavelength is 5891 angstroms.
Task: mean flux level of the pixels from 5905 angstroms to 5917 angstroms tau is 18.1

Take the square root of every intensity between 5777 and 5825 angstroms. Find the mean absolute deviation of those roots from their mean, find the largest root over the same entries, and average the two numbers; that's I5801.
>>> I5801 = 2.38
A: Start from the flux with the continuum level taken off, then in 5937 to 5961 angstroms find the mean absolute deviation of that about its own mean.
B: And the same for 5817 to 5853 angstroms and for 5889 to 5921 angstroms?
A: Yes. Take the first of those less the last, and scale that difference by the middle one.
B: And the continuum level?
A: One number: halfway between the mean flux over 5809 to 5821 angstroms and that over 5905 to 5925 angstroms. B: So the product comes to -1.0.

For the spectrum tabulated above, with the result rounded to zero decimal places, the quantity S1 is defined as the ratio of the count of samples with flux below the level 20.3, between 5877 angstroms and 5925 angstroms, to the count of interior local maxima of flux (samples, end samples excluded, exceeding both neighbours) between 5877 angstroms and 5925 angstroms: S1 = 12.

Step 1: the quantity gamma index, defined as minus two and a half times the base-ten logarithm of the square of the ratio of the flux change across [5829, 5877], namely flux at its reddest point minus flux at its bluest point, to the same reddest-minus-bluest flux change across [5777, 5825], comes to -4.0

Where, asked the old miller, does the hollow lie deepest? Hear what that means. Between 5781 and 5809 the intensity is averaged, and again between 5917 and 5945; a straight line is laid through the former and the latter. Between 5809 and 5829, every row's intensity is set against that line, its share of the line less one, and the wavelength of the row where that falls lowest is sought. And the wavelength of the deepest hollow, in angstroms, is 5815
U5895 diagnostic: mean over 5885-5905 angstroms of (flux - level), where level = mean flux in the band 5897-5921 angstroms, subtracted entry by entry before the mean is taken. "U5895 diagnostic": -5.8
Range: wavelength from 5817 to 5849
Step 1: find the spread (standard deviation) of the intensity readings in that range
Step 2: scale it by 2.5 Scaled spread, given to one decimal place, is 0.7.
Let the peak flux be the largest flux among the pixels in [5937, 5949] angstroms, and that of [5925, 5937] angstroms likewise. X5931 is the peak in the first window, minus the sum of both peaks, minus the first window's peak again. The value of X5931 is -40.4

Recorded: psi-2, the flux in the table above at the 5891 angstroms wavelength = 7.561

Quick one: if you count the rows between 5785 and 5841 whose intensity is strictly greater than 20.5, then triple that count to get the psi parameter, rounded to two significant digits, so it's 36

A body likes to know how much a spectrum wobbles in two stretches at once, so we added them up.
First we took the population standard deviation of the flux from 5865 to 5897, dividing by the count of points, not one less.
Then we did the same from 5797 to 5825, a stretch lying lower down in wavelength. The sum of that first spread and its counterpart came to 5.2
